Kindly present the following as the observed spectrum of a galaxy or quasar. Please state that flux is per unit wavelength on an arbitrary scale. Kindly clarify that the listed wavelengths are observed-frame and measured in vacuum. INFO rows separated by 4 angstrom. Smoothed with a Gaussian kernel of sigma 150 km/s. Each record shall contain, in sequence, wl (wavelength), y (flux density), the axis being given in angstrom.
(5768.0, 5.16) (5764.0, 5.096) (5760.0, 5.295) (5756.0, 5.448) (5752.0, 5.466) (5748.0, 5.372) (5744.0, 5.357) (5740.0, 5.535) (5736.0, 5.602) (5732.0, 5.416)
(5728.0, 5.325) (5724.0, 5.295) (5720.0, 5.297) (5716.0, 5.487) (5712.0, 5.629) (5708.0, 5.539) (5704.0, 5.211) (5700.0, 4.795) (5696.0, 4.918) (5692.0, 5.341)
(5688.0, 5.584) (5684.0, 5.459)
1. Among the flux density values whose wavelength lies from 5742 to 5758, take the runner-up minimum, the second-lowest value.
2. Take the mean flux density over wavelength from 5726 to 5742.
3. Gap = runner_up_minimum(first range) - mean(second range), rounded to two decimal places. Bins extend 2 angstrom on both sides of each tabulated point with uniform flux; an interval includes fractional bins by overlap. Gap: -0.10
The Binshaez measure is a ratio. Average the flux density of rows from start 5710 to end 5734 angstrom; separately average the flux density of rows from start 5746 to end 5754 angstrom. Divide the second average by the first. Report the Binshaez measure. 1.002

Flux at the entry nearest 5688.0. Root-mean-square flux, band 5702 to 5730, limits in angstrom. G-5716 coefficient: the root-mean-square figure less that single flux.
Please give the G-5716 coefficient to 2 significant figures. -0.18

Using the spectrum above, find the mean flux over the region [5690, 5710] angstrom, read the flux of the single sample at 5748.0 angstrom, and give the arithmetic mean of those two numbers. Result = 5.27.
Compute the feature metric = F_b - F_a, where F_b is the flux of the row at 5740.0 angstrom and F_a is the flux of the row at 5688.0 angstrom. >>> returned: -0.05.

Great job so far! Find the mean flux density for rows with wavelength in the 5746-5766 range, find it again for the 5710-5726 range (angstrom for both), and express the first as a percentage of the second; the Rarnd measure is 98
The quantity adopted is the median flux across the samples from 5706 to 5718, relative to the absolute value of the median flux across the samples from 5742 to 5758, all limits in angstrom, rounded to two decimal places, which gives 1.02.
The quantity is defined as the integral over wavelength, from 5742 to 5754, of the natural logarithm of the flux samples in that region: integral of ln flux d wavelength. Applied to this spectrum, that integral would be 20.2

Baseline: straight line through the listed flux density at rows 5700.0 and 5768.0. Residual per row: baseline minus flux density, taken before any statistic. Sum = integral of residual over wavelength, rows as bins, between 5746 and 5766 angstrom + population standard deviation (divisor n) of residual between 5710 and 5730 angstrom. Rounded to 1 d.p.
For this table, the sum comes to -4.6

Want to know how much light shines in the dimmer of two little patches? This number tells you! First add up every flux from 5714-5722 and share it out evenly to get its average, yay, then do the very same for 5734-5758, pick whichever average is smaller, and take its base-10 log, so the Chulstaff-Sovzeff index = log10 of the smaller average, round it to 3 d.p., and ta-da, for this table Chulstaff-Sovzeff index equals 0.732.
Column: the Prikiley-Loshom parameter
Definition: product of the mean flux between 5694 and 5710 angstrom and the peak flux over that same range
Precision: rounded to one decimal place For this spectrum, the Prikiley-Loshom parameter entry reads 28.3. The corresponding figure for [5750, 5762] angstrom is 29.5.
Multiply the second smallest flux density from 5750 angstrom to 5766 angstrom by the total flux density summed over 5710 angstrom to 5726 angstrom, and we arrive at 115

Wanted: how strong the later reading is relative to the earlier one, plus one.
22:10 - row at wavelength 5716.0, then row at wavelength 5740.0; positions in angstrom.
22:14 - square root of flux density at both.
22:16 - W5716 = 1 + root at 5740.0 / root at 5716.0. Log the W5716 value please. 2.00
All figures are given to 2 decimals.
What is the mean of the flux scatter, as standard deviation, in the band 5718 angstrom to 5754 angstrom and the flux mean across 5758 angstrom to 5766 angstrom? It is 2.65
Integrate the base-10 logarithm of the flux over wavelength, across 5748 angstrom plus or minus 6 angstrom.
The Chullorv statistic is 8.79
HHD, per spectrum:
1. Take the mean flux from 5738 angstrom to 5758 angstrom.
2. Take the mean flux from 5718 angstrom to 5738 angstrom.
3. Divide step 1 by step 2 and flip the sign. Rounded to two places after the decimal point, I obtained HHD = -1.01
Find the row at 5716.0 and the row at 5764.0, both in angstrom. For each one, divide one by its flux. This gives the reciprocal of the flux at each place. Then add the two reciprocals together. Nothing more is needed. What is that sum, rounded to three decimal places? 0.378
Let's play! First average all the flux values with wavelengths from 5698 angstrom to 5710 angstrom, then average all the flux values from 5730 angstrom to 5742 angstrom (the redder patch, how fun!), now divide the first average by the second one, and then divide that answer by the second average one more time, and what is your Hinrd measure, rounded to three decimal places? 0.170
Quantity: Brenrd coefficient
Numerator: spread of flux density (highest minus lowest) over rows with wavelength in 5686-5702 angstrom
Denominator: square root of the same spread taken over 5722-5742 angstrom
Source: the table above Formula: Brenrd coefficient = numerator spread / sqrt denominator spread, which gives 1.4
